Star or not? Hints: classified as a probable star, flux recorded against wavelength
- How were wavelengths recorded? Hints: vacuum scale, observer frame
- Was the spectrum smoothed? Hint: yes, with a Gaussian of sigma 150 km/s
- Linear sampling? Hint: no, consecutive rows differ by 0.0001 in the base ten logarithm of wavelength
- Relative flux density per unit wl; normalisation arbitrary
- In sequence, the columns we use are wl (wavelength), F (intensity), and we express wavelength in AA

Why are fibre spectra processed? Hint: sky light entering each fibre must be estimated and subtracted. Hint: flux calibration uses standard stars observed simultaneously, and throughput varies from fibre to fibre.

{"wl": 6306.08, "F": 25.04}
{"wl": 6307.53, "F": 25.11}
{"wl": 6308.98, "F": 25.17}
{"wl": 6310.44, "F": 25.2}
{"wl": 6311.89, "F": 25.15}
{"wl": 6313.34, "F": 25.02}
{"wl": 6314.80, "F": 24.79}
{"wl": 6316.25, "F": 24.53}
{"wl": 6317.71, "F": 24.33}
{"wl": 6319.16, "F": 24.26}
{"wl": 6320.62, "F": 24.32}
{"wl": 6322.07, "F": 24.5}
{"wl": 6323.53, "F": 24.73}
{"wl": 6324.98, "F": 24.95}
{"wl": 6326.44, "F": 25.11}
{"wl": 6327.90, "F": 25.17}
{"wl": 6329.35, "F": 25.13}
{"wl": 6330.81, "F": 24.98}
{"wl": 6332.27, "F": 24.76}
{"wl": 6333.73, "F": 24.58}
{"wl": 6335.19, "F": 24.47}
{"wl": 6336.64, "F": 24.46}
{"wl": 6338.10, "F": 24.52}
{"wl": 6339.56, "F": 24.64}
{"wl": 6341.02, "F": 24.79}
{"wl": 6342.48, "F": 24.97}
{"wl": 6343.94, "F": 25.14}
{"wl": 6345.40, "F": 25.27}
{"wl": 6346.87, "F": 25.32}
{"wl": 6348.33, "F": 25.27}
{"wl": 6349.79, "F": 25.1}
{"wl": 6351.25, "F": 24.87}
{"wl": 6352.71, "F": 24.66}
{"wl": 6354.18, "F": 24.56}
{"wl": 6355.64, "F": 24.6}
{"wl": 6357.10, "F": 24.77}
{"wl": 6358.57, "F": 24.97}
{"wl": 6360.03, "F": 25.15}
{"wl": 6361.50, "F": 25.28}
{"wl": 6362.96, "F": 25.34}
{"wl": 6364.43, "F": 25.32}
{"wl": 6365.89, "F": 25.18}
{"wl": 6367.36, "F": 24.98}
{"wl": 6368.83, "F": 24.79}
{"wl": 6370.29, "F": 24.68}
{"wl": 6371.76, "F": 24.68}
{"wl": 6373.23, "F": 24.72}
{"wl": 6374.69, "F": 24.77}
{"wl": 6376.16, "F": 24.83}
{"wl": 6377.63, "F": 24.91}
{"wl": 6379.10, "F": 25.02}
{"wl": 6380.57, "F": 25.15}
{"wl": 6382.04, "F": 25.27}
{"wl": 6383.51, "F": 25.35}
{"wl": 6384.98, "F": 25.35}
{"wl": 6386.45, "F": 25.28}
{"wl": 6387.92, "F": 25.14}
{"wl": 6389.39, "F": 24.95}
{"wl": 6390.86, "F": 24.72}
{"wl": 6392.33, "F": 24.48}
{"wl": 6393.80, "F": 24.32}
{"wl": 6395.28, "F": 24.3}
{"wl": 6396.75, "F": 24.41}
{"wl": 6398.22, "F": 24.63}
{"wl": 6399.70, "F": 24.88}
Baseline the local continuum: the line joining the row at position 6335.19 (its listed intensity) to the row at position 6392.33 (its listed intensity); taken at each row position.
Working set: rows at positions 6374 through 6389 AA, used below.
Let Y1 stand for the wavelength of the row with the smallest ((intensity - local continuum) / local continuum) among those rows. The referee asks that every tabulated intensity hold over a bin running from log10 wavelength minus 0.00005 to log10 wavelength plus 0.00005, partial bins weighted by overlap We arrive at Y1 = 6374.69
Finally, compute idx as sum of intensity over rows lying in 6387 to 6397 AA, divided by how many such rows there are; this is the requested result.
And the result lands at 24.6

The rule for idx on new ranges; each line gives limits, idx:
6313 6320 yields 24.6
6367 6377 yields 24.8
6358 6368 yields 25.2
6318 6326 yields 24.6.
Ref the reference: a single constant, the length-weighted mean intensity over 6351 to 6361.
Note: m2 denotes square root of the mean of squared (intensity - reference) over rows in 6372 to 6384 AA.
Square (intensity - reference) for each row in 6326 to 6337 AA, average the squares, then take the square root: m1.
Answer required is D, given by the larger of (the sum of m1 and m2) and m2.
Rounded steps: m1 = 0.29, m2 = 0.30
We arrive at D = 0.59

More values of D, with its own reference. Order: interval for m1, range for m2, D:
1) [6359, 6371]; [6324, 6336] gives 0.64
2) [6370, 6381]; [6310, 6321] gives 0.54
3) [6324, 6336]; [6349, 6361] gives 0.48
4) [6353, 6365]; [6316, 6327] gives 0.72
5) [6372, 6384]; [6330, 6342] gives 0.53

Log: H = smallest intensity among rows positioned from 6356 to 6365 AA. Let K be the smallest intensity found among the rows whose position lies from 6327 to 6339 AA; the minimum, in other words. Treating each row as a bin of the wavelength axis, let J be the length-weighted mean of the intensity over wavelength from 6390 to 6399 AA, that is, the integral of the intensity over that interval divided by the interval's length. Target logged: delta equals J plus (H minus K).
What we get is 24.8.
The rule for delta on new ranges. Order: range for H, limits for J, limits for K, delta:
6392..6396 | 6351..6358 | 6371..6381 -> 24.3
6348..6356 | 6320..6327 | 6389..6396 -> 25.0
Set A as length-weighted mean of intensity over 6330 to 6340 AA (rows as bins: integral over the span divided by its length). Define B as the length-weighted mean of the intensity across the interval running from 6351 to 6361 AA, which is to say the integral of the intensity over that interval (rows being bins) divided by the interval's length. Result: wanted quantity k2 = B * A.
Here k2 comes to 611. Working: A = 24.6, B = 24.79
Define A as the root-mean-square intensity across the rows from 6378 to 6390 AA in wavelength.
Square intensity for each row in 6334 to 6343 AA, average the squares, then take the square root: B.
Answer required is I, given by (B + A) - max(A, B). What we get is 24.6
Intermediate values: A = 25.2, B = 24.64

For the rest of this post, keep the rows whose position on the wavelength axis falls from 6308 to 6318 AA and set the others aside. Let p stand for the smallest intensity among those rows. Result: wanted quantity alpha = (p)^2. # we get 592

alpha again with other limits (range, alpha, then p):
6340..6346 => 615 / 24.79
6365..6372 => 609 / 24.68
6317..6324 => 589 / 24.26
